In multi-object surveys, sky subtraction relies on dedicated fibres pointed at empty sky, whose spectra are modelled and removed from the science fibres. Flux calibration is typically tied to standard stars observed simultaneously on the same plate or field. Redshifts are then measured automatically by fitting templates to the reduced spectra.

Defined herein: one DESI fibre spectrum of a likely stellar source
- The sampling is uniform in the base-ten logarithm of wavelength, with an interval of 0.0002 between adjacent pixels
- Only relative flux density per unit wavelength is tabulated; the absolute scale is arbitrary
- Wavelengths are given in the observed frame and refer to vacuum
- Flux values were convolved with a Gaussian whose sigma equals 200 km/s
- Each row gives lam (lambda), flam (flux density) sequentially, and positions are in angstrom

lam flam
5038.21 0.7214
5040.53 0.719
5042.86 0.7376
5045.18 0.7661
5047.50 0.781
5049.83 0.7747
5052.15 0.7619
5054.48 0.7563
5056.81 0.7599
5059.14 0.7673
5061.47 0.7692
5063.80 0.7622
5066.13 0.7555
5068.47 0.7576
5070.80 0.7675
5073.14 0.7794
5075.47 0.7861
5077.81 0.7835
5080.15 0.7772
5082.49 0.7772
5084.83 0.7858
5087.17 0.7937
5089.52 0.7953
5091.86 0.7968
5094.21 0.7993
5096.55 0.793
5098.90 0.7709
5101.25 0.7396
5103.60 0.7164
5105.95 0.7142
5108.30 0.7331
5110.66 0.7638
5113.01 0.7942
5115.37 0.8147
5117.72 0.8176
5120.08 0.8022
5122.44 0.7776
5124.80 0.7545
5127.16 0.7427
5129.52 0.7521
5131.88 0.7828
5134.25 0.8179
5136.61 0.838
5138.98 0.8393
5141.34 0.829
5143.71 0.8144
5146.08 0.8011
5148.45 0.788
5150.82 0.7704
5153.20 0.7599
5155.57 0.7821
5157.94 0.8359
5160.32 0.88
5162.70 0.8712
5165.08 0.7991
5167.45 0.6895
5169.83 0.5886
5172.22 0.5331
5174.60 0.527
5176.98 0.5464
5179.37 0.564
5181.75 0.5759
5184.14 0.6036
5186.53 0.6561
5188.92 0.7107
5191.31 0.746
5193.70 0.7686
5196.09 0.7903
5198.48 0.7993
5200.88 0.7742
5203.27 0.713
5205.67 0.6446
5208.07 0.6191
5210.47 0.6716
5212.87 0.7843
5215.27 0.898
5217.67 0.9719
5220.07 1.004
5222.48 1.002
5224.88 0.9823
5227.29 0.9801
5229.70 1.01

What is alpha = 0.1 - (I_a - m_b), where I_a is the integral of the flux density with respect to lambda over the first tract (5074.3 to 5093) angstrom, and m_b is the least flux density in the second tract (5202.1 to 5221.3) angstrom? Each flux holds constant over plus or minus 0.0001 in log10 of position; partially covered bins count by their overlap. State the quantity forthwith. -14.0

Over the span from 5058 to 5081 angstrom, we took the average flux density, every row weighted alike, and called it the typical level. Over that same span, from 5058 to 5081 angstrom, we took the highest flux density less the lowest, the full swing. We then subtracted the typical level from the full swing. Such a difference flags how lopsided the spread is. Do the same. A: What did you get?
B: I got -0.74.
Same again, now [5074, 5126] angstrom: -0.67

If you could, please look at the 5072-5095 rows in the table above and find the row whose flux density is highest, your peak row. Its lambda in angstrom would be 5094.21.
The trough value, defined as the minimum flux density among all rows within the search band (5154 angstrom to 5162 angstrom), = 0.7821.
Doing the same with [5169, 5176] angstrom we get 0.527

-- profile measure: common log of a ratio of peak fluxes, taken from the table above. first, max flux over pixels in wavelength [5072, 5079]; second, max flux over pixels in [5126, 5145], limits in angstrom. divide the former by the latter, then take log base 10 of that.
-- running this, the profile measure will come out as -0.028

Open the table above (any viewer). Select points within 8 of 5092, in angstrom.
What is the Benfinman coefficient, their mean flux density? 0.791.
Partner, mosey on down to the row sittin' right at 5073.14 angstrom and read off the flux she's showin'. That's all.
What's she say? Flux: 0.7794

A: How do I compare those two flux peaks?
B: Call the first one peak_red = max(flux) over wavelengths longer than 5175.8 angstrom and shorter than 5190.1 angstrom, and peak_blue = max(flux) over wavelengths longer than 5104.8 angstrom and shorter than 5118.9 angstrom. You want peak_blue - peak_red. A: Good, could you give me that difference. 0.11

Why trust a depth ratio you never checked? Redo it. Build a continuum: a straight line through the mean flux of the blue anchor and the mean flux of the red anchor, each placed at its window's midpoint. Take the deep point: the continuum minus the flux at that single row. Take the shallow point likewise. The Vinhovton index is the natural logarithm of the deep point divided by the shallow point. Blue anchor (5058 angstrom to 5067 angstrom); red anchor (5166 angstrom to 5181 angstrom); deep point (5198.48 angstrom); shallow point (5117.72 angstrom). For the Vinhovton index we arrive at 0.6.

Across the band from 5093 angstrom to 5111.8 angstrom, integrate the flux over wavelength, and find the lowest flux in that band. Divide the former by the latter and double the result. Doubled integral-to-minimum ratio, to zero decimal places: 40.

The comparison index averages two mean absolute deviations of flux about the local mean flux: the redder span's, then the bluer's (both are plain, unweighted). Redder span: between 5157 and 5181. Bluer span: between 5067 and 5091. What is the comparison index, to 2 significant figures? 0.070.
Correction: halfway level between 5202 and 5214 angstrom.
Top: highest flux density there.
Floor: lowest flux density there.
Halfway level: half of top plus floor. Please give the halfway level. 0.70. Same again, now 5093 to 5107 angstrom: 0.76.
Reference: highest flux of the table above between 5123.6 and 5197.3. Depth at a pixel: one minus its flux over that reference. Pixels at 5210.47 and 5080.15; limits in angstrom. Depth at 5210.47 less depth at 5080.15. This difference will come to 0.12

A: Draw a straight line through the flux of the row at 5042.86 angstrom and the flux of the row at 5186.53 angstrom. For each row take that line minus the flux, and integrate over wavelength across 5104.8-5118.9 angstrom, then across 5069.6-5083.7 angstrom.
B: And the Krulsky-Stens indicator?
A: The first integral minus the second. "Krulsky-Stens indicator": -0.2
